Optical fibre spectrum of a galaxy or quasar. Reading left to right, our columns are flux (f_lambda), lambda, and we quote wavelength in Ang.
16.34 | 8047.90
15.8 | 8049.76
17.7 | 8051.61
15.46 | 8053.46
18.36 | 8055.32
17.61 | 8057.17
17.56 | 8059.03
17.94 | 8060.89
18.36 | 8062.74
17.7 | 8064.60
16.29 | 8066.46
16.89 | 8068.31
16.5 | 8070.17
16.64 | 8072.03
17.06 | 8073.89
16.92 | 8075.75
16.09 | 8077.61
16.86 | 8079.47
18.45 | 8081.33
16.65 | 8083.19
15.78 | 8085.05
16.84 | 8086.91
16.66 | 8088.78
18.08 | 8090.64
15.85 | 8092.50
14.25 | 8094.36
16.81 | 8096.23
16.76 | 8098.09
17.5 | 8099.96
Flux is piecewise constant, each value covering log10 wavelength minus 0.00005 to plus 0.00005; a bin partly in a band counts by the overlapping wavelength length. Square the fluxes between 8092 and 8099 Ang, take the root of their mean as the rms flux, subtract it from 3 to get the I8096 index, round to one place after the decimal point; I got -13.0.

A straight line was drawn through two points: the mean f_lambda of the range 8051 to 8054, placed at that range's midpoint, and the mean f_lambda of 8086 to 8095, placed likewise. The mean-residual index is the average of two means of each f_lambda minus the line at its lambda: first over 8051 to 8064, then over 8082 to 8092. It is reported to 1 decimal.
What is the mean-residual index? 0.7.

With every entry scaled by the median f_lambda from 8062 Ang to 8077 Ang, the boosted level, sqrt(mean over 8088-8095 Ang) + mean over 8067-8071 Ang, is 1.97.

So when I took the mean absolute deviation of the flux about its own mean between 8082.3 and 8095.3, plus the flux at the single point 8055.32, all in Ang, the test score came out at 19.2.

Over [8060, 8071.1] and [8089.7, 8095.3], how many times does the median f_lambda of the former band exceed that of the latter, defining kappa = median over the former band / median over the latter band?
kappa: 1.09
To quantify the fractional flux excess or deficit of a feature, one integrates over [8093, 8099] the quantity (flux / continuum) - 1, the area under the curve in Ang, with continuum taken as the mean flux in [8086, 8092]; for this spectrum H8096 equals -0.41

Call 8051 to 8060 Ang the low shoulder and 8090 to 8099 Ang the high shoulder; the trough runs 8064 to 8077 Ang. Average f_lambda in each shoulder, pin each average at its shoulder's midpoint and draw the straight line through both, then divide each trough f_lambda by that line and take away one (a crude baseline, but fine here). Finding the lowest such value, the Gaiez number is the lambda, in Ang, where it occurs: 8066.46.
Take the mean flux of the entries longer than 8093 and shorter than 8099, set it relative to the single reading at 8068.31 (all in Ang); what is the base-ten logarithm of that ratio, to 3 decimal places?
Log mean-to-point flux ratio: -0.025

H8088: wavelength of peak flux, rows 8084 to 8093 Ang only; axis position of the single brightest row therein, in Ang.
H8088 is 8090.64 Ang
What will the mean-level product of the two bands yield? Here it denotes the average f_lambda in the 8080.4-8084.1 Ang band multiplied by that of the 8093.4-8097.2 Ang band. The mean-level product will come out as 273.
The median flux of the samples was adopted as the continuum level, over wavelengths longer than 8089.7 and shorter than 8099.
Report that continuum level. 16.8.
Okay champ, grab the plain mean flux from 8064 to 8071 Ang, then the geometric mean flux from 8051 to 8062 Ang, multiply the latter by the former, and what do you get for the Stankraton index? 293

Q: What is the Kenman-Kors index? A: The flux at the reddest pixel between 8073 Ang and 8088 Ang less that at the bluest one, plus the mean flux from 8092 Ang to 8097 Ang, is 15.4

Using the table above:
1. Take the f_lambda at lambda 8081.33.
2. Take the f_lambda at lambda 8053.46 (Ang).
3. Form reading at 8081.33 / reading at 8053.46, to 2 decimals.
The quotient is 1.19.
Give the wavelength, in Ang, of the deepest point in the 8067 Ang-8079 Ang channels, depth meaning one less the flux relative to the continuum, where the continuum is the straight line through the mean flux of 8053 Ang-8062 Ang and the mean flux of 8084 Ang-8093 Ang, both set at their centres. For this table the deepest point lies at 8077.61 Ang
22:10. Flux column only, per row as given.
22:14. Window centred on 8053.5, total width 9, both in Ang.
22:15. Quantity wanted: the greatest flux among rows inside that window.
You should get 18.36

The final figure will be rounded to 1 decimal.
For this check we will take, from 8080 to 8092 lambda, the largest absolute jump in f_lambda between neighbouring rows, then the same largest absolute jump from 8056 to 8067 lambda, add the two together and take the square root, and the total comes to 1.8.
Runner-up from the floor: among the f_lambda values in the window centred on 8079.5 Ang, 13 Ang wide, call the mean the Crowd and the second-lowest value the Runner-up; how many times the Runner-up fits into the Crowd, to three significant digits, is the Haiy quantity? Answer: 1.05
